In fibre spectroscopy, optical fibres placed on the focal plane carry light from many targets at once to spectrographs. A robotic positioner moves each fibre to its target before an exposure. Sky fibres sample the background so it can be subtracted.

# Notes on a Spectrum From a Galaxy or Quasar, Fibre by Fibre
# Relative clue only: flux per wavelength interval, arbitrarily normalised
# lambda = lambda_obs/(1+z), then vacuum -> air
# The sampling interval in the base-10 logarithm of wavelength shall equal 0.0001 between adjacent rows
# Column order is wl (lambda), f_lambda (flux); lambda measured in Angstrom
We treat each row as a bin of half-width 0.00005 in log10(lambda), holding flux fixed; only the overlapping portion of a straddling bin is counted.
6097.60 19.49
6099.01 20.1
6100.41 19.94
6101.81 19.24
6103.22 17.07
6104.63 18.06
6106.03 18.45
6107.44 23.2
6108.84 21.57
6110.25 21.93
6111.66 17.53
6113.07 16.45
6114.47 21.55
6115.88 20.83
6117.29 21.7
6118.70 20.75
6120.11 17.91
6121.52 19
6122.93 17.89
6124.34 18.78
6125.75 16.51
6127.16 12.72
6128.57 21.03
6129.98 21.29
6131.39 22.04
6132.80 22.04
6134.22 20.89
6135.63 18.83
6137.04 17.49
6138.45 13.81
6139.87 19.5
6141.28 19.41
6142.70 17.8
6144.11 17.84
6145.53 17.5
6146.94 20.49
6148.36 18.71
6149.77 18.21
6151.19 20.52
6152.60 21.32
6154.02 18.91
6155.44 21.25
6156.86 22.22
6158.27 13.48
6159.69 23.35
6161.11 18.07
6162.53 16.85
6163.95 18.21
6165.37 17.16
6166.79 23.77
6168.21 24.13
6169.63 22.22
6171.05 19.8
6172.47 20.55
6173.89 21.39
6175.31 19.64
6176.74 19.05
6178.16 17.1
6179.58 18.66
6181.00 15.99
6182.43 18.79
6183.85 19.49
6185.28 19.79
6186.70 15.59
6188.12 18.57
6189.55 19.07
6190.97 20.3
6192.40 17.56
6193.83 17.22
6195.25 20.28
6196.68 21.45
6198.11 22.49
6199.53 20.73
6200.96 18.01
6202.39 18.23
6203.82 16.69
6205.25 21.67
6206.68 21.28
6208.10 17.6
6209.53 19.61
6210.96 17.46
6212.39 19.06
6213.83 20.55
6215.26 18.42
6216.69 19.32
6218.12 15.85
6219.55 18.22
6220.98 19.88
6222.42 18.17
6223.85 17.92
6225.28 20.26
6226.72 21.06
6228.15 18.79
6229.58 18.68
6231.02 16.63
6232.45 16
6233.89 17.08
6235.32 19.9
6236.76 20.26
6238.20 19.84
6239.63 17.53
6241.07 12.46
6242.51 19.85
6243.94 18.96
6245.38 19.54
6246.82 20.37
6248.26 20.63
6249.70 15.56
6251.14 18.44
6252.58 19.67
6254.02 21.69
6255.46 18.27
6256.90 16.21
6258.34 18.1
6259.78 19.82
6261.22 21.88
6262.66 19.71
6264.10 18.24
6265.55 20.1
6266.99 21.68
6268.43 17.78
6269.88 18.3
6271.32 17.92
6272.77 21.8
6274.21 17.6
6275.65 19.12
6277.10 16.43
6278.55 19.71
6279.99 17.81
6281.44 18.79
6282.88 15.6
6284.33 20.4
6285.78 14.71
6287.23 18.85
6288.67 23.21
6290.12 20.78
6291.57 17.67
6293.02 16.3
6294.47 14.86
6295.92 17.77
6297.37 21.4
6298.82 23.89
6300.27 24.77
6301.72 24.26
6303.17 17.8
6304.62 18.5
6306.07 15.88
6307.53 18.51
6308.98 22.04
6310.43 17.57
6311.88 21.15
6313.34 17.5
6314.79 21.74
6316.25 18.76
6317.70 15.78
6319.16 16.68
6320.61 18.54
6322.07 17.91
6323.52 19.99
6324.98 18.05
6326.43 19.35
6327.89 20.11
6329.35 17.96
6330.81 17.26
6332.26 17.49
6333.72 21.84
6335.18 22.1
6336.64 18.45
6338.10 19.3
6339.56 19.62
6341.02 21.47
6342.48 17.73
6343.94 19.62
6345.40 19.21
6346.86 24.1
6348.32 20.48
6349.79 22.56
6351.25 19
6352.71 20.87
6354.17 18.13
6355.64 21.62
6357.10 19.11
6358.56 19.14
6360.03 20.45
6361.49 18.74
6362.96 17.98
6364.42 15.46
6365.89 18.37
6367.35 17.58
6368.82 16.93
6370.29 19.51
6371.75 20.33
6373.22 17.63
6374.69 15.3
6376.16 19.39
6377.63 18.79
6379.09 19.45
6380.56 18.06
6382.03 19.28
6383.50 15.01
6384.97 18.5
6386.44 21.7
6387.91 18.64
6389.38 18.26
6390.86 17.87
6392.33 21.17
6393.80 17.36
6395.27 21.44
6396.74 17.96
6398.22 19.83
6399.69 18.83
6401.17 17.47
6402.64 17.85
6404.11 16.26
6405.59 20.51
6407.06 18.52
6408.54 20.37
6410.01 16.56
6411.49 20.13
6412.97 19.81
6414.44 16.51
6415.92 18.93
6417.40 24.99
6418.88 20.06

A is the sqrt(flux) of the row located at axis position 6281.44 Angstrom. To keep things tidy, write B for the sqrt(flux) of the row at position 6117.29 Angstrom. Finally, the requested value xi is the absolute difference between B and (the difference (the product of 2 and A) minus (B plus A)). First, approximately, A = 4.33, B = 4.7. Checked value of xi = 5.0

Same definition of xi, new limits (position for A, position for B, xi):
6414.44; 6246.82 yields 5.0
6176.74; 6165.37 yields 3.9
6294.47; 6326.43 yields 4.9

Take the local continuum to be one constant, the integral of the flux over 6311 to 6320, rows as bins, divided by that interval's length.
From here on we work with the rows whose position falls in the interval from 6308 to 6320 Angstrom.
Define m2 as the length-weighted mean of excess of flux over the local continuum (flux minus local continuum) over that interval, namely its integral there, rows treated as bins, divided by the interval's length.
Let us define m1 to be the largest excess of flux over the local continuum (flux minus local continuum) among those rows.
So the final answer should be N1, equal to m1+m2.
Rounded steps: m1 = 3.5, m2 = 0.3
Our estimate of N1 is 3.8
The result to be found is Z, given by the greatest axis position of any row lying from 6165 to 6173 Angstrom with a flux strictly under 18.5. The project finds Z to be 6165.37 Angstrom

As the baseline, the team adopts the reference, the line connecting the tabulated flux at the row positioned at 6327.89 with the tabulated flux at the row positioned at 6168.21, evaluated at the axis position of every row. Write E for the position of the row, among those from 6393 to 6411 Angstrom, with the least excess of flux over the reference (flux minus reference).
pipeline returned 6404.11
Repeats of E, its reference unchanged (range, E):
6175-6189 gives 6186.70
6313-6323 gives 6317.70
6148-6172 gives 6158.27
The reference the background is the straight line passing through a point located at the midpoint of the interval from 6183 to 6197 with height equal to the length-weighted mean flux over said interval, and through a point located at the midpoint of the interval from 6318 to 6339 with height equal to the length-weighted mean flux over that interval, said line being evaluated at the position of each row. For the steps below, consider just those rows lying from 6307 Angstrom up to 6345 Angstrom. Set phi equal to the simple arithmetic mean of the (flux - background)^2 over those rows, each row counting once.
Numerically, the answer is 3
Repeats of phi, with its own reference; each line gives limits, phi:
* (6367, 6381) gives 2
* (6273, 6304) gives 9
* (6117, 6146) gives 6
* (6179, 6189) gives 3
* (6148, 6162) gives 8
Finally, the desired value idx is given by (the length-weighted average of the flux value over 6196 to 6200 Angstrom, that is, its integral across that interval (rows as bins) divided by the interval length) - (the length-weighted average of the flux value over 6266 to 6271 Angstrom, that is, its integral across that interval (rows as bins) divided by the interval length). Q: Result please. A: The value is 2.4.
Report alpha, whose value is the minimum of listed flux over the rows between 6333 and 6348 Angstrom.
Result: 17.73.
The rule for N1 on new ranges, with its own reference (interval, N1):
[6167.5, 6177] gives 8.0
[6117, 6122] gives 4.3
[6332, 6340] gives 4.9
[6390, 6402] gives 3.3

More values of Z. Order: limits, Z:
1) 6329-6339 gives 6336.64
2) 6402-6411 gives 6410.01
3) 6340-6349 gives 6342.48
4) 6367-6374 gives 6373.22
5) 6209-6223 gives 6222.42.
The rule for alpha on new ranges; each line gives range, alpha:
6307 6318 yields 15.78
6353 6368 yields 15.46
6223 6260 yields 12.46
